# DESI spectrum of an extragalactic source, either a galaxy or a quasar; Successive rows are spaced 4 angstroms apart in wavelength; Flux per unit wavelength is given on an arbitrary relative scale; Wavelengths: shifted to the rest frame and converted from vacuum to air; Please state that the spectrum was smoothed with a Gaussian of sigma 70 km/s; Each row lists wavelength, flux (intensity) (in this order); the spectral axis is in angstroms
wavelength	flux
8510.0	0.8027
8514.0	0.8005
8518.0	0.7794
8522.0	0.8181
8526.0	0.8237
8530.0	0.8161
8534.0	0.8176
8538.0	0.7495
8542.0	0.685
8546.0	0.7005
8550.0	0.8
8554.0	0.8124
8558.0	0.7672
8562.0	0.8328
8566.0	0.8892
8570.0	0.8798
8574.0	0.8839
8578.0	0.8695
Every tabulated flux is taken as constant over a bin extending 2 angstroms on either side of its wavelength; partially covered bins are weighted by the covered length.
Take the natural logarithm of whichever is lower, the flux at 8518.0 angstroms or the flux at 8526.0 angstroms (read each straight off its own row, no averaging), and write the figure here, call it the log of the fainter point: -0.249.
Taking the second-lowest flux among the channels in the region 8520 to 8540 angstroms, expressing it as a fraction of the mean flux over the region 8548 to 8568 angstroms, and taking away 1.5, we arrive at -0.51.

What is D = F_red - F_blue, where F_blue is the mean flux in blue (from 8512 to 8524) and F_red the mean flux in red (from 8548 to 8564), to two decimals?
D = 0.00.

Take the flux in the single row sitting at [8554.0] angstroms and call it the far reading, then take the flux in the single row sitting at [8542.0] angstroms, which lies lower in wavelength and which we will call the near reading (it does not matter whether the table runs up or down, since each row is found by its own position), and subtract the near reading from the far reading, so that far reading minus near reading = 0.13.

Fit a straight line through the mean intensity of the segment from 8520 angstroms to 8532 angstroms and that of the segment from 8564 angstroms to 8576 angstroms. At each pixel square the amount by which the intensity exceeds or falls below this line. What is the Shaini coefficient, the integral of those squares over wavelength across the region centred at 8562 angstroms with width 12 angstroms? 0.046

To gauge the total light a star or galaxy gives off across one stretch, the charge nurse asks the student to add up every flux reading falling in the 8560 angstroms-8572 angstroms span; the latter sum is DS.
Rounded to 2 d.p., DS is 2.60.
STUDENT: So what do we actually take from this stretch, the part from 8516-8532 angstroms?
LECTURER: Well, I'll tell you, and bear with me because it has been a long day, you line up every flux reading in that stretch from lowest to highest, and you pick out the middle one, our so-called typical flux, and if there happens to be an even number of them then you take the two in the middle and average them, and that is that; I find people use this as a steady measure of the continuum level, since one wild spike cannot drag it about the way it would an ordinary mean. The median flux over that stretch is 0.82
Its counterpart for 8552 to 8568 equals 0.82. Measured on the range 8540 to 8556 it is 0.75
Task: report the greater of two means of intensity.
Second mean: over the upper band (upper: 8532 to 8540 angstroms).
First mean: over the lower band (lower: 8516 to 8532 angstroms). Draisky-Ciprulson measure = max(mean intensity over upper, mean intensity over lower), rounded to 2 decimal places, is 0.81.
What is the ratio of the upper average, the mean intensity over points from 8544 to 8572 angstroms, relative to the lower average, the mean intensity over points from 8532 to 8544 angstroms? 1.08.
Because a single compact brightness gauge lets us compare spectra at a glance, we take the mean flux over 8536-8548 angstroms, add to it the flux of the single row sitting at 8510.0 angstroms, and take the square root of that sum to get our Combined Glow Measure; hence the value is 1.23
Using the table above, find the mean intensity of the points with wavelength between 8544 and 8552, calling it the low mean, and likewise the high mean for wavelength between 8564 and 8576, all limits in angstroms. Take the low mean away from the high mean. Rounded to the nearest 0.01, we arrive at 0.13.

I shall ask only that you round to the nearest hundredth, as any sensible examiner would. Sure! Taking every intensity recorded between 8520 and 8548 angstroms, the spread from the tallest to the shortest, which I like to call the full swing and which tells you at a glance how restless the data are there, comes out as 0.14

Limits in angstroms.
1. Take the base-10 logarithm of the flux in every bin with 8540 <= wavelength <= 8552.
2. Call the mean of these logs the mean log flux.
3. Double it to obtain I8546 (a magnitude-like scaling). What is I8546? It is -0.277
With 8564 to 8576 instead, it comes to -0.107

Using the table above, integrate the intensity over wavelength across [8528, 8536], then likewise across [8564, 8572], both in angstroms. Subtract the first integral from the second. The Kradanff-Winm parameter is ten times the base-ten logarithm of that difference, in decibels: -2.67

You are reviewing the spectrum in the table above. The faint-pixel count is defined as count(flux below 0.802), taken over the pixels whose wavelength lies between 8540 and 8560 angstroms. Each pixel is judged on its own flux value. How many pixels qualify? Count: 4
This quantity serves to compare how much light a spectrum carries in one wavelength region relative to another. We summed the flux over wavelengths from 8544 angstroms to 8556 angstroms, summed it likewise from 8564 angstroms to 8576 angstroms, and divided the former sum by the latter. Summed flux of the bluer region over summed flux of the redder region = 0.87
